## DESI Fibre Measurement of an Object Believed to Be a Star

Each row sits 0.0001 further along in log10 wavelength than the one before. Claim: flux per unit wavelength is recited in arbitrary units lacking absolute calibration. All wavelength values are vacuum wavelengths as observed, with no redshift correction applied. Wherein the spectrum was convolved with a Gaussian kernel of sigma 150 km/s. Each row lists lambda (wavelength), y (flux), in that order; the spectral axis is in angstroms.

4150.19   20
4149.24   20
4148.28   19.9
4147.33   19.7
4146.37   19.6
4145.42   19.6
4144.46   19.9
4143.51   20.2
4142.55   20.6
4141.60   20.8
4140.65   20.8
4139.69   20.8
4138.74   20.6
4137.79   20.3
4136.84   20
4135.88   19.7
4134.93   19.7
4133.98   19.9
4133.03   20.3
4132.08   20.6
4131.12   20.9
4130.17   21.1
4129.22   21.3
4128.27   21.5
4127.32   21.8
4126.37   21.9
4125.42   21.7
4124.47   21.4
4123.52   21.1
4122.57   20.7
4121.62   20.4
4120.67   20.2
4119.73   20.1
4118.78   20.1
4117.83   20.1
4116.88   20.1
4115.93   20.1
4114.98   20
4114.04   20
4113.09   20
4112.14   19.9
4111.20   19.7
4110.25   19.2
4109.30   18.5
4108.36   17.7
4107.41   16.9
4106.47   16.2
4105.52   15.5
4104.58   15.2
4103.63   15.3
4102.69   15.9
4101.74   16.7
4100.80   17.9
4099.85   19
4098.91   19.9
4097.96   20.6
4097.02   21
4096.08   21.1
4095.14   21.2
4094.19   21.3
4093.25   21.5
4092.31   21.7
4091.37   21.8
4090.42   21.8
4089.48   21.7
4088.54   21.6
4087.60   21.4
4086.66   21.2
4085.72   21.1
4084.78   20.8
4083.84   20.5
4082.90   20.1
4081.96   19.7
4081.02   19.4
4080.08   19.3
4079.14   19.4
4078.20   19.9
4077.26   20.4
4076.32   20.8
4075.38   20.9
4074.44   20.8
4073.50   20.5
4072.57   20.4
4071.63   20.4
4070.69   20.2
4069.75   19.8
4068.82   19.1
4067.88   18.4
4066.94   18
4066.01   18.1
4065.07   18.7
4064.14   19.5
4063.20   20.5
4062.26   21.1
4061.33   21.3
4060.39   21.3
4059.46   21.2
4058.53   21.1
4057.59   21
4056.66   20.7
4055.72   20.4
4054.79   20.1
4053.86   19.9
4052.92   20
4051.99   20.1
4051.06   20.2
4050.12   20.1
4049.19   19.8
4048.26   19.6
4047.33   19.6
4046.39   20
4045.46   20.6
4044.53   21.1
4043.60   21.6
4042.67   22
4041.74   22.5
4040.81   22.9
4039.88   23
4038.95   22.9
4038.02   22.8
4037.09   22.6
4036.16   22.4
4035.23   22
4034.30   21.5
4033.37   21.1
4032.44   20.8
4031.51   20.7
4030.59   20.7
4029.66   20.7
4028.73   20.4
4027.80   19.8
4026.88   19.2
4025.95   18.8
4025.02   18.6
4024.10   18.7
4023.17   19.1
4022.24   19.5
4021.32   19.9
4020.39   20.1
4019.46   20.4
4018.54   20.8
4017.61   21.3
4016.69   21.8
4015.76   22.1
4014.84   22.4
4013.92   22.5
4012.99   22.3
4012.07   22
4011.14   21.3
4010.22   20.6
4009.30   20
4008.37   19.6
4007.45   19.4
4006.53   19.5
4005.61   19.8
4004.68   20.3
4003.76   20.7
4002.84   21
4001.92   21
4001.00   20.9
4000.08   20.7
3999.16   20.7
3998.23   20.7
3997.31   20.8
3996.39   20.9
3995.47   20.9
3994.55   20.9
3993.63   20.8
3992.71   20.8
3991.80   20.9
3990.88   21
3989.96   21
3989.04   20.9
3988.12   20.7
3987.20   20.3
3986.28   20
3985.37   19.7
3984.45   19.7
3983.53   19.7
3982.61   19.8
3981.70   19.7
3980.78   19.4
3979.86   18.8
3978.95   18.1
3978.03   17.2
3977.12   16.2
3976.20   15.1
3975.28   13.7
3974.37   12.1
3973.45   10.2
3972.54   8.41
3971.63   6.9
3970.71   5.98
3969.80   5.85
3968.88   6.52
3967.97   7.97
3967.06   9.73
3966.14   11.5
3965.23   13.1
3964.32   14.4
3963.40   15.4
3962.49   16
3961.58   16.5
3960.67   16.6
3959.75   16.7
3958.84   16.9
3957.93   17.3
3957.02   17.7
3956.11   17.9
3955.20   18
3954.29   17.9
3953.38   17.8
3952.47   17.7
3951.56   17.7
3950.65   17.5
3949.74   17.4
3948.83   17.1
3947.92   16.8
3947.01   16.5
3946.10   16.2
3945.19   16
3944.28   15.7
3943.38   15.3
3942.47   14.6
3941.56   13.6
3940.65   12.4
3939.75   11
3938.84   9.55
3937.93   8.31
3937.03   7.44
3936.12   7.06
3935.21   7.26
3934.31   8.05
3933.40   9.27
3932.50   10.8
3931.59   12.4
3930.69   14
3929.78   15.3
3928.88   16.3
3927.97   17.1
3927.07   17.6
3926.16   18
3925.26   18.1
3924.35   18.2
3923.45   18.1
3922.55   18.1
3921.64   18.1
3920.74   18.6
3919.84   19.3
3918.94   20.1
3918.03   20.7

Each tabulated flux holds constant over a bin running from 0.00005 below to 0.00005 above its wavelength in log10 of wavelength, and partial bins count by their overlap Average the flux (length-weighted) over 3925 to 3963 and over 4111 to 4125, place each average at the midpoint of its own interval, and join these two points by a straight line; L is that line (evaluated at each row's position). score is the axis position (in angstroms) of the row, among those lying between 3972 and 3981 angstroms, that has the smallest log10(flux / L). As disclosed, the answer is 3972.54 angstroms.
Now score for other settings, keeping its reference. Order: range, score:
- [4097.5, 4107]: 4104.58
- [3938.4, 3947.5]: 3938.84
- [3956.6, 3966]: 3965.23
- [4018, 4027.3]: 4025.02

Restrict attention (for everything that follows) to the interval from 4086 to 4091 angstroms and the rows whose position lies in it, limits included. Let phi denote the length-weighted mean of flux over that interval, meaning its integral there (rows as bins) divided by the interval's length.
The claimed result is 21.5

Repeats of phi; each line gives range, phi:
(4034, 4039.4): 22.4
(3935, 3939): 7.8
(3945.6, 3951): 16.9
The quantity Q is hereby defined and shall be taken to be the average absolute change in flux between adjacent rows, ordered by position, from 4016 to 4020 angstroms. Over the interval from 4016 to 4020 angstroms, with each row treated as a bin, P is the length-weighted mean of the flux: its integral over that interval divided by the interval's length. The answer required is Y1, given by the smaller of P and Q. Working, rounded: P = 21.1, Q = 0.47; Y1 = 0.47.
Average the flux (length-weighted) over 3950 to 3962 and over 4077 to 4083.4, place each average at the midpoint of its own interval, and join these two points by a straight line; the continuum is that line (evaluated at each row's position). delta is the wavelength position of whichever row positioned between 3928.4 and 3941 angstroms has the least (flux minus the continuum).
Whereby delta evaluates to 3936.12 angstroms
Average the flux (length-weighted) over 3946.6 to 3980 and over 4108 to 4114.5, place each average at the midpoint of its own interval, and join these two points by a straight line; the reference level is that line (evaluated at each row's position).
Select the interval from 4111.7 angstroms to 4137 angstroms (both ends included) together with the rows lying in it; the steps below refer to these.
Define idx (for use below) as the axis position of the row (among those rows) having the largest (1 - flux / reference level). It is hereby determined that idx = 4135.88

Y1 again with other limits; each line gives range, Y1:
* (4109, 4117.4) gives 0.20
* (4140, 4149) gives 0.19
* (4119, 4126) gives 0.27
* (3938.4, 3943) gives 1.26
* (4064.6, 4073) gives 0.39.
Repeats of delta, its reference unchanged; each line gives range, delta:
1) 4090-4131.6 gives 4104.58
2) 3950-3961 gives 3960.67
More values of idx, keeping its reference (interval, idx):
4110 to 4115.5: 4110.25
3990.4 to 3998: 3997.31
